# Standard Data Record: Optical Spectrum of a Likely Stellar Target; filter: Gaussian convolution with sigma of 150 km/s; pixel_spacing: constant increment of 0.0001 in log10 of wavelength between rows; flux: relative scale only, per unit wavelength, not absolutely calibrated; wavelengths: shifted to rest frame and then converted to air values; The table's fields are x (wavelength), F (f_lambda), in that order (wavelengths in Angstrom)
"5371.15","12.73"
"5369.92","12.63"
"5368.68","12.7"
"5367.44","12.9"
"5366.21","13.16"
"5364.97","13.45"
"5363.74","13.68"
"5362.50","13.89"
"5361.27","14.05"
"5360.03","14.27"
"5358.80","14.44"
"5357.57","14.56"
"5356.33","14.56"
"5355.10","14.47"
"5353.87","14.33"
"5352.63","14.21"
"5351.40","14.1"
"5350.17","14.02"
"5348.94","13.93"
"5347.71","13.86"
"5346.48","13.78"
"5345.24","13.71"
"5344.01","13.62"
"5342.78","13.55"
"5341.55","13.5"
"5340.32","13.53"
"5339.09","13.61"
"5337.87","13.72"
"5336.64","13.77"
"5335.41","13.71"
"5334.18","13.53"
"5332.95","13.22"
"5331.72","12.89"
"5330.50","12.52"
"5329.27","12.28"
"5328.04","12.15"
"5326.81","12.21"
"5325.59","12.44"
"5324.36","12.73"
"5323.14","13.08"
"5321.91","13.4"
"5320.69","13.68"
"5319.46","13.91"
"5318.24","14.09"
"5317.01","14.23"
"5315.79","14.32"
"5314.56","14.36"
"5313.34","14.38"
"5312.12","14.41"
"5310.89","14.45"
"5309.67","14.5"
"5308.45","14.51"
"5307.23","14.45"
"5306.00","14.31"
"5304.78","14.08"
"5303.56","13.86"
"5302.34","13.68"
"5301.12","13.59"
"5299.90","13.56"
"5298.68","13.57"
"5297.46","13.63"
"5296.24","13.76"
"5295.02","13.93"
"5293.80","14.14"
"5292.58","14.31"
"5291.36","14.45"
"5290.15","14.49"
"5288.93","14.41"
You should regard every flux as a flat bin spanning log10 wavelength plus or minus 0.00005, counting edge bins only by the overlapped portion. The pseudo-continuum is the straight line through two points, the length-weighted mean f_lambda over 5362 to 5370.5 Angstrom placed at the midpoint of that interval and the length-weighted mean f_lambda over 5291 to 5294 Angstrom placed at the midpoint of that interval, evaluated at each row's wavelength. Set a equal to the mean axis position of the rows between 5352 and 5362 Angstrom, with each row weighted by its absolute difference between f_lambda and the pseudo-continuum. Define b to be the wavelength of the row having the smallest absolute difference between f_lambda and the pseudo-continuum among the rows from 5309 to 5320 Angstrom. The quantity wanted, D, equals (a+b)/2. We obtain 5338.2 Angstrom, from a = 5357.0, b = 5319.46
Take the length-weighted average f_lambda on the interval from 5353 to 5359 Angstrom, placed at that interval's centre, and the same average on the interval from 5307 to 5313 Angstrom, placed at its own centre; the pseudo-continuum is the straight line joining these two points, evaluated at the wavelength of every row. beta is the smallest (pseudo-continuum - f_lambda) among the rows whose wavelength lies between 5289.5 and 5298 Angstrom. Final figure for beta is -0.01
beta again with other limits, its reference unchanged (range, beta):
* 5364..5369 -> 1.00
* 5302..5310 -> -0.04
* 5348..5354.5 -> 0.12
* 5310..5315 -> 0.02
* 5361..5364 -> 0.40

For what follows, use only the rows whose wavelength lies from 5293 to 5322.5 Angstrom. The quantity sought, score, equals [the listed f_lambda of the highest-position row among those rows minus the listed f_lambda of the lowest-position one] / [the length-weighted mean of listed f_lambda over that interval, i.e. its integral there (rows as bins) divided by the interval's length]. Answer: -0.05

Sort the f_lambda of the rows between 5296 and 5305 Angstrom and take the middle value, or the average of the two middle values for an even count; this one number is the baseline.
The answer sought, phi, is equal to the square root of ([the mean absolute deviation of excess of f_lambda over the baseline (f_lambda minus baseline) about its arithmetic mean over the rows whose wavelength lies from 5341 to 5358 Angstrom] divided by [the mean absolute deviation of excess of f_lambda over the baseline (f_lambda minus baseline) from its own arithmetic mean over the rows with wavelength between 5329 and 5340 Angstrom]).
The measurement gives 0.81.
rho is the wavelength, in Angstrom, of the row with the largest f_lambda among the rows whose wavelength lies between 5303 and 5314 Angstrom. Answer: 5308.45 Angstrom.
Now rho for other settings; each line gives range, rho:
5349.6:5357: 5356.33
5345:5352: 5351.40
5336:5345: 5336.64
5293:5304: 5293.80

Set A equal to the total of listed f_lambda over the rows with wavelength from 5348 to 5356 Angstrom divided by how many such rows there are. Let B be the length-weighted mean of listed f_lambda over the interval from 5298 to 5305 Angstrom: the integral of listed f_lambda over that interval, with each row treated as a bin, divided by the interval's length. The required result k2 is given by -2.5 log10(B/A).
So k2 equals 0.04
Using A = 14.2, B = 13.7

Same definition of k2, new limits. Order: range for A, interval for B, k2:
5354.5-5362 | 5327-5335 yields 0.13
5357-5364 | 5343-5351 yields 0.03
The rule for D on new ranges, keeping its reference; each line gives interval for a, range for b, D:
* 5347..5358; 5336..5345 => 5348.3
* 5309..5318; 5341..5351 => 5327.9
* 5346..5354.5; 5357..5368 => 5358.6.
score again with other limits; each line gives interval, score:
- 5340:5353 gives 0.05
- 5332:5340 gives 0.03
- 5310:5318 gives -0.02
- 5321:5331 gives -0.07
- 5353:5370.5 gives -0.12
